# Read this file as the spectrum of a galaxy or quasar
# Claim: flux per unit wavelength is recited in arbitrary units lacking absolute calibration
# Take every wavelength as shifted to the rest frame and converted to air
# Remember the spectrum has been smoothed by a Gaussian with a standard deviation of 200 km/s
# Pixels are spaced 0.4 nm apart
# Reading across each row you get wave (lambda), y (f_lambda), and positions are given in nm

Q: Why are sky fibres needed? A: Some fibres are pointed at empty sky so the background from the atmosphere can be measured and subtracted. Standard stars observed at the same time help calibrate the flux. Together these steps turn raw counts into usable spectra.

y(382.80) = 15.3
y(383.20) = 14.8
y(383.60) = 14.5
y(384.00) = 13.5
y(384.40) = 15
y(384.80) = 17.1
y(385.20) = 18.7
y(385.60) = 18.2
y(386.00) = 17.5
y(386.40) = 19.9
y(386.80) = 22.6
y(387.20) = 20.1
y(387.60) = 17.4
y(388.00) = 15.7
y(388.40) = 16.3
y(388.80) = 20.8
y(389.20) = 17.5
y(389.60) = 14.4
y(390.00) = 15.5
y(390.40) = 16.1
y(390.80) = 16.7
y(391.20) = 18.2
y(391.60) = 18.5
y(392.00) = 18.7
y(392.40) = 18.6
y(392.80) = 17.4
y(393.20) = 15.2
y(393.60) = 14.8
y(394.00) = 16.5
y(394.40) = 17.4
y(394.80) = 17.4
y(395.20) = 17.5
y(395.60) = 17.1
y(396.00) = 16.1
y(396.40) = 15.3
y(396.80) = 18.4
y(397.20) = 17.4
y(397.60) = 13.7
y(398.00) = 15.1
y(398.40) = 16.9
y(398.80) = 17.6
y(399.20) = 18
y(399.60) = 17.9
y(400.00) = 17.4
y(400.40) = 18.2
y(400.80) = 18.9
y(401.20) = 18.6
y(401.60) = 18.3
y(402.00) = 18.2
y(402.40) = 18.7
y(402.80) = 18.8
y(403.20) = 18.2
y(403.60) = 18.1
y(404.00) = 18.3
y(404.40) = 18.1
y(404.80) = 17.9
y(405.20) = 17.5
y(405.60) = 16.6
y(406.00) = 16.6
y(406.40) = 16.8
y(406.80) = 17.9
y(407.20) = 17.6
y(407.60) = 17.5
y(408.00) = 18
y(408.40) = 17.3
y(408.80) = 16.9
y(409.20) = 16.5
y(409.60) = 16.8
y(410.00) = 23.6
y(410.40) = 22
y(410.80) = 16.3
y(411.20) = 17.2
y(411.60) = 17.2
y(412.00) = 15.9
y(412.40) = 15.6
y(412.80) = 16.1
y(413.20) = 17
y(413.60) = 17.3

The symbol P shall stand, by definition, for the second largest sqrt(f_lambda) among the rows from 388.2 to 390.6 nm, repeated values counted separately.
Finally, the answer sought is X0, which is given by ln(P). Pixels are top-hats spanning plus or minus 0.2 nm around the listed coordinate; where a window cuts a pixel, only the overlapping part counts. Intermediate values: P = 4.18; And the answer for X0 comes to 1.43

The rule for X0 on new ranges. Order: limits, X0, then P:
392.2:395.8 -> 1.43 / 4.18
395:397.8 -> 1.43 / 4.18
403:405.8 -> 1.45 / 4.27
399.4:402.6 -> 1.46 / 4.32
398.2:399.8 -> 1.44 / 4.23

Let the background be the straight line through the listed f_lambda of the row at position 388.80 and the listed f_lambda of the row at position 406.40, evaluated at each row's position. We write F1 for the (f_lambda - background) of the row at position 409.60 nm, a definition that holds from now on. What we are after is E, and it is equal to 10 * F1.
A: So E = 7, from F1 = 0.7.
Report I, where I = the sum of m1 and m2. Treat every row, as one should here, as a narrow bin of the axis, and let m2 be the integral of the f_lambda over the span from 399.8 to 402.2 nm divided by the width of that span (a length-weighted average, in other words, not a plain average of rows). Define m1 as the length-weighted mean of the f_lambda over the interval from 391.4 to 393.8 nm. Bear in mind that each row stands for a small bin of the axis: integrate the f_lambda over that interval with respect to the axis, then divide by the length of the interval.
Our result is 35.5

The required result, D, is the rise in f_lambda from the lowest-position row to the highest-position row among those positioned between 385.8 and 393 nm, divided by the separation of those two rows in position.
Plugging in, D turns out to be -0.01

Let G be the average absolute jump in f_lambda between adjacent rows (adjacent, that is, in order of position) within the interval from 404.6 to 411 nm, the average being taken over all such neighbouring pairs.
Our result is 1.29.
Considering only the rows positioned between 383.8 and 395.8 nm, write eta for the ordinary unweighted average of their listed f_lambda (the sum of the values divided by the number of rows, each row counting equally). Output 17.3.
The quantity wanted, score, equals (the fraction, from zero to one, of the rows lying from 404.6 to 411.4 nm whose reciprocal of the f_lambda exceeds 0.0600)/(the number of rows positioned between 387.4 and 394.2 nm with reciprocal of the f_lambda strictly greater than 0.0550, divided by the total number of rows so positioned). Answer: 0.33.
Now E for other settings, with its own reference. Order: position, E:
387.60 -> -37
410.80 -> 5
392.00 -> -14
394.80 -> -20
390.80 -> -36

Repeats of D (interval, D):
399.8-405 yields 0.10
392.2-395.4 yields -0.39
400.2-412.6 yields -0.22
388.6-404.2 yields -0.16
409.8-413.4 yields -2.06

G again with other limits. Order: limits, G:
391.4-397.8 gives 1.12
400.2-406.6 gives 0.32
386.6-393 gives 1.60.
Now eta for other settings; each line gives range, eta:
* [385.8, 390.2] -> 18.0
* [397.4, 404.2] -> 17.7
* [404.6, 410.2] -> 17.7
